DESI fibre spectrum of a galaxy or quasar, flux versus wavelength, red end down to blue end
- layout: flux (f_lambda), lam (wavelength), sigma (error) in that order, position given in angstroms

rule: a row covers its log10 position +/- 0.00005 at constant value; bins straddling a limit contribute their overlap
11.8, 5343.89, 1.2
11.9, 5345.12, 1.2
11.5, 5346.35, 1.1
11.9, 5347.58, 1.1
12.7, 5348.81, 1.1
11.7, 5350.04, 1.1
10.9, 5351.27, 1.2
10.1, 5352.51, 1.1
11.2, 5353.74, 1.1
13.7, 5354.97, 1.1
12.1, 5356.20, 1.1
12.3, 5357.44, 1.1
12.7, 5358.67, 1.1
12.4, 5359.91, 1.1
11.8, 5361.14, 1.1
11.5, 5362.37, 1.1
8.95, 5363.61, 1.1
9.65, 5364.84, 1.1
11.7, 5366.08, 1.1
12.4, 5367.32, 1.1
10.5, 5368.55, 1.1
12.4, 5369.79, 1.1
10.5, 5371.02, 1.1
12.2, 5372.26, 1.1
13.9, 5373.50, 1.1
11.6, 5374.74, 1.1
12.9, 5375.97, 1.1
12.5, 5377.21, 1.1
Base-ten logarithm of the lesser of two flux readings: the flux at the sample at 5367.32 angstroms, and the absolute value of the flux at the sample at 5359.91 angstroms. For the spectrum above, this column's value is 1.09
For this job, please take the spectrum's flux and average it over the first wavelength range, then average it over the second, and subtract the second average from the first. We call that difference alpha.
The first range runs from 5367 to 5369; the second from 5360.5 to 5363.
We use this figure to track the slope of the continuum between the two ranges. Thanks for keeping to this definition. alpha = -0.2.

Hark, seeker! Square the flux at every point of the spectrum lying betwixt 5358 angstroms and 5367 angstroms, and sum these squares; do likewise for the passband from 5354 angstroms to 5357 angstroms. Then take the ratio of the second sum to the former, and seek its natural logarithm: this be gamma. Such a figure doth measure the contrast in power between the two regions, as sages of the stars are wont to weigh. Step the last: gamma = -1.0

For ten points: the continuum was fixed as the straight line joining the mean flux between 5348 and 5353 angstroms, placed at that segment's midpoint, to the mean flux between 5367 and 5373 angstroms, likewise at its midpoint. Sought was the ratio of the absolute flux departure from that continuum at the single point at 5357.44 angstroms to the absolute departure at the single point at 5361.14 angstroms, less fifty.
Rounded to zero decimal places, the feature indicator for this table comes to -47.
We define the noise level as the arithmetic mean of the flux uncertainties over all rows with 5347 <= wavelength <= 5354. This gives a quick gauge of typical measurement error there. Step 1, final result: 1.12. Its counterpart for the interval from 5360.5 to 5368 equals 1.10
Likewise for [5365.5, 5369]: 1.10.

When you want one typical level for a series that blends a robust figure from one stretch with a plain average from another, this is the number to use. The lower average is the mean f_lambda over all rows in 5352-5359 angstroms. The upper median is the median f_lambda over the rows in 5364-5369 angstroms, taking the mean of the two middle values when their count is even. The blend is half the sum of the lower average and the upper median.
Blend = 11.6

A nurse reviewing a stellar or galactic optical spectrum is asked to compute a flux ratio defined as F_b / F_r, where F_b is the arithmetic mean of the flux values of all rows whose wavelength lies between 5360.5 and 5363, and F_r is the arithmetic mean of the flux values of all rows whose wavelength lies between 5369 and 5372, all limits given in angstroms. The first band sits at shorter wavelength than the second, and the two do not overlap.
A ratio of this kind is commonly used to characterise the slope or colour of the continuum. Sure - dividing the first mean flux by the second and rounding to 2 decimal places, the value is 1.02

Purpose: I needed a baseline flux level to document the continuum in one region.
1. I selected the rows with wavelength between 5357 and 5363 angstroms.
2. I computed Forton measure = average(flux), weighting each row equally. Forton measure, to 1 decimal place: 12.1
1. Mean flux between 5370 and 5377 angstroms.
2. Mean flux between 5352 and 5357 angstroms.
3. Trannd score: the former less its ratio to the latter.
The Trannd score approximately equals 11.2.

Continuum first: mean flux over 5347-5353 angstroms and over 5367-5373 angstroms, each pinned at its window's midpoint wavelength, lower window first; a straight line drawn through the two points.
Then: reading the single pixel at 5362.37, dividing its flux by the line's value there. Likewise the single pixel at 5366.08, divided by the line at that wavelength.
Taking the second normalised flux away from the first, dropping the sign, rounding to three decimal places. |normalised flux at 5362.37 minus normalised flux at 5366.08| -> 0.015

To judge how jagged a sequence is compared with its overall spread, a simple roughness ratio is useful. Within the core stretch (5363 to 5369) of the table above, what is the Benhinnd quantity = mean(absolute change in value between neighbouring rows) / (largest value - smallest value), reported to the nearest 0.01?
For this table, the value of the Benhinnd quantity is 0.39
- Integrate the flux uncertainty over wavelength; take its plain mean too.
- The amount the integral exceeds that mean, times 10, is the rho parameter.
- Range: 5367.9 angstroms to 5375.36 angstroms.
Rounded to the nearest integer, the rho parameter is 71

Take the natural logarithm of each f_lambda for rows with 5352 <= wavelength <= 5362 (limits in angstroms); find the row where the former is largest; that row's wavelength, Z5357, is 5354.97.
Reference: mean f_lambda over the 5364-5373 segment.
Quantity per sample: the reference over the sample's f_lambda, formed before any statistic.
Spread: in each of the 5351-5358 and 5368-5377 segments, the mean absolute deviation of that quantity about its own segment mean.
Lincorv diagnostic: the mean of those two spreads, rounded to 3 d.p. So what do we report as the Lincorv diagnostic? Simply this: 0.080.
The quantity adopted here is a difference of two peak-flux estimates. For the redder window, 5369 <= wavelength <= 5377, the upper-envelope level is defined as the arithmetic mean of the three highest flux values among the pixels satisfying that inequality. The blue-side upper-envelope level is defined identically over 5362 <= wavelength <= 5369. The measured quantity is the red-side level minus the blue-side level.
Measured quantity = 1.2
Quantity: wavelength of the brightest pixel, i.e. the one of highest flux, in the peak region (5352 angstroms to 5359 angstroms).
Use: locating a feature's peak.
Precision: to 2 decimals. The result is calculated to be 5354.97 angstroms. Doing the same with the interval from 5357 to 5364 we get 5358.67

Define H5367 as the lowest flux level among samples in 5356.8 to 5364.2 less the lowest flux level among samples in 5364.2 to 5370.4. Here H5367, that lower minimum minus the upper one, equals -0.7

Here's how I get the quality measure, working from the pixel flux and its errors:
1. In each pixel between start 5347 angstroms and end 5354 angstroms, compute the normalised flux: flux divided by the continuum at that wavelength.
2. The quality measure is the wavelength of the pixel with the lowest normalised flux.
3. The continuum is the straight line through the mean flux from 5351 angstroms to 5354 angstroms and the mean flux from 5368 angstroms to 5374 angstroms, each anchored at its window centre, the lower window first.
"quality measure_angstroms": 5352.51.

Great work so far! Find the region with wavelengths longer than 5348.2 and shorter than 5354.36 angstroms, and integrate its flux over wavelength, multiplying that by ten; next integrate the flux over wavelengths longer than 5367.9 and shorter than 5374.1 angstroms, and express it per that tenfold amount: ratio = 0.106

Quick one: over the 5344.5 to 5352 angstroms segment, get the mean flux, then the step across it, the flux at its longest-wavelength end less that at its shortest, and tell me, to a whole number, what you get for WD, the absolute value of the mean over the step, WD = 12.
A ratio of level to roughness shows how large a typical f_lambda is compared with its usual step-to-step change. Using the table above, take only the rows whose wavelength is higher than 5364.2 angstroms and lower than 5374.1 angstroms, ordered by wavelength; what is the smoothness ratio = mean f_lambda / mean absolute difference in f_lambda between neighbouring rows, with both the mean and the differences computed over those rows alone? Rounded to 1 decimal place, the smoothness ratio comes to 6.9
